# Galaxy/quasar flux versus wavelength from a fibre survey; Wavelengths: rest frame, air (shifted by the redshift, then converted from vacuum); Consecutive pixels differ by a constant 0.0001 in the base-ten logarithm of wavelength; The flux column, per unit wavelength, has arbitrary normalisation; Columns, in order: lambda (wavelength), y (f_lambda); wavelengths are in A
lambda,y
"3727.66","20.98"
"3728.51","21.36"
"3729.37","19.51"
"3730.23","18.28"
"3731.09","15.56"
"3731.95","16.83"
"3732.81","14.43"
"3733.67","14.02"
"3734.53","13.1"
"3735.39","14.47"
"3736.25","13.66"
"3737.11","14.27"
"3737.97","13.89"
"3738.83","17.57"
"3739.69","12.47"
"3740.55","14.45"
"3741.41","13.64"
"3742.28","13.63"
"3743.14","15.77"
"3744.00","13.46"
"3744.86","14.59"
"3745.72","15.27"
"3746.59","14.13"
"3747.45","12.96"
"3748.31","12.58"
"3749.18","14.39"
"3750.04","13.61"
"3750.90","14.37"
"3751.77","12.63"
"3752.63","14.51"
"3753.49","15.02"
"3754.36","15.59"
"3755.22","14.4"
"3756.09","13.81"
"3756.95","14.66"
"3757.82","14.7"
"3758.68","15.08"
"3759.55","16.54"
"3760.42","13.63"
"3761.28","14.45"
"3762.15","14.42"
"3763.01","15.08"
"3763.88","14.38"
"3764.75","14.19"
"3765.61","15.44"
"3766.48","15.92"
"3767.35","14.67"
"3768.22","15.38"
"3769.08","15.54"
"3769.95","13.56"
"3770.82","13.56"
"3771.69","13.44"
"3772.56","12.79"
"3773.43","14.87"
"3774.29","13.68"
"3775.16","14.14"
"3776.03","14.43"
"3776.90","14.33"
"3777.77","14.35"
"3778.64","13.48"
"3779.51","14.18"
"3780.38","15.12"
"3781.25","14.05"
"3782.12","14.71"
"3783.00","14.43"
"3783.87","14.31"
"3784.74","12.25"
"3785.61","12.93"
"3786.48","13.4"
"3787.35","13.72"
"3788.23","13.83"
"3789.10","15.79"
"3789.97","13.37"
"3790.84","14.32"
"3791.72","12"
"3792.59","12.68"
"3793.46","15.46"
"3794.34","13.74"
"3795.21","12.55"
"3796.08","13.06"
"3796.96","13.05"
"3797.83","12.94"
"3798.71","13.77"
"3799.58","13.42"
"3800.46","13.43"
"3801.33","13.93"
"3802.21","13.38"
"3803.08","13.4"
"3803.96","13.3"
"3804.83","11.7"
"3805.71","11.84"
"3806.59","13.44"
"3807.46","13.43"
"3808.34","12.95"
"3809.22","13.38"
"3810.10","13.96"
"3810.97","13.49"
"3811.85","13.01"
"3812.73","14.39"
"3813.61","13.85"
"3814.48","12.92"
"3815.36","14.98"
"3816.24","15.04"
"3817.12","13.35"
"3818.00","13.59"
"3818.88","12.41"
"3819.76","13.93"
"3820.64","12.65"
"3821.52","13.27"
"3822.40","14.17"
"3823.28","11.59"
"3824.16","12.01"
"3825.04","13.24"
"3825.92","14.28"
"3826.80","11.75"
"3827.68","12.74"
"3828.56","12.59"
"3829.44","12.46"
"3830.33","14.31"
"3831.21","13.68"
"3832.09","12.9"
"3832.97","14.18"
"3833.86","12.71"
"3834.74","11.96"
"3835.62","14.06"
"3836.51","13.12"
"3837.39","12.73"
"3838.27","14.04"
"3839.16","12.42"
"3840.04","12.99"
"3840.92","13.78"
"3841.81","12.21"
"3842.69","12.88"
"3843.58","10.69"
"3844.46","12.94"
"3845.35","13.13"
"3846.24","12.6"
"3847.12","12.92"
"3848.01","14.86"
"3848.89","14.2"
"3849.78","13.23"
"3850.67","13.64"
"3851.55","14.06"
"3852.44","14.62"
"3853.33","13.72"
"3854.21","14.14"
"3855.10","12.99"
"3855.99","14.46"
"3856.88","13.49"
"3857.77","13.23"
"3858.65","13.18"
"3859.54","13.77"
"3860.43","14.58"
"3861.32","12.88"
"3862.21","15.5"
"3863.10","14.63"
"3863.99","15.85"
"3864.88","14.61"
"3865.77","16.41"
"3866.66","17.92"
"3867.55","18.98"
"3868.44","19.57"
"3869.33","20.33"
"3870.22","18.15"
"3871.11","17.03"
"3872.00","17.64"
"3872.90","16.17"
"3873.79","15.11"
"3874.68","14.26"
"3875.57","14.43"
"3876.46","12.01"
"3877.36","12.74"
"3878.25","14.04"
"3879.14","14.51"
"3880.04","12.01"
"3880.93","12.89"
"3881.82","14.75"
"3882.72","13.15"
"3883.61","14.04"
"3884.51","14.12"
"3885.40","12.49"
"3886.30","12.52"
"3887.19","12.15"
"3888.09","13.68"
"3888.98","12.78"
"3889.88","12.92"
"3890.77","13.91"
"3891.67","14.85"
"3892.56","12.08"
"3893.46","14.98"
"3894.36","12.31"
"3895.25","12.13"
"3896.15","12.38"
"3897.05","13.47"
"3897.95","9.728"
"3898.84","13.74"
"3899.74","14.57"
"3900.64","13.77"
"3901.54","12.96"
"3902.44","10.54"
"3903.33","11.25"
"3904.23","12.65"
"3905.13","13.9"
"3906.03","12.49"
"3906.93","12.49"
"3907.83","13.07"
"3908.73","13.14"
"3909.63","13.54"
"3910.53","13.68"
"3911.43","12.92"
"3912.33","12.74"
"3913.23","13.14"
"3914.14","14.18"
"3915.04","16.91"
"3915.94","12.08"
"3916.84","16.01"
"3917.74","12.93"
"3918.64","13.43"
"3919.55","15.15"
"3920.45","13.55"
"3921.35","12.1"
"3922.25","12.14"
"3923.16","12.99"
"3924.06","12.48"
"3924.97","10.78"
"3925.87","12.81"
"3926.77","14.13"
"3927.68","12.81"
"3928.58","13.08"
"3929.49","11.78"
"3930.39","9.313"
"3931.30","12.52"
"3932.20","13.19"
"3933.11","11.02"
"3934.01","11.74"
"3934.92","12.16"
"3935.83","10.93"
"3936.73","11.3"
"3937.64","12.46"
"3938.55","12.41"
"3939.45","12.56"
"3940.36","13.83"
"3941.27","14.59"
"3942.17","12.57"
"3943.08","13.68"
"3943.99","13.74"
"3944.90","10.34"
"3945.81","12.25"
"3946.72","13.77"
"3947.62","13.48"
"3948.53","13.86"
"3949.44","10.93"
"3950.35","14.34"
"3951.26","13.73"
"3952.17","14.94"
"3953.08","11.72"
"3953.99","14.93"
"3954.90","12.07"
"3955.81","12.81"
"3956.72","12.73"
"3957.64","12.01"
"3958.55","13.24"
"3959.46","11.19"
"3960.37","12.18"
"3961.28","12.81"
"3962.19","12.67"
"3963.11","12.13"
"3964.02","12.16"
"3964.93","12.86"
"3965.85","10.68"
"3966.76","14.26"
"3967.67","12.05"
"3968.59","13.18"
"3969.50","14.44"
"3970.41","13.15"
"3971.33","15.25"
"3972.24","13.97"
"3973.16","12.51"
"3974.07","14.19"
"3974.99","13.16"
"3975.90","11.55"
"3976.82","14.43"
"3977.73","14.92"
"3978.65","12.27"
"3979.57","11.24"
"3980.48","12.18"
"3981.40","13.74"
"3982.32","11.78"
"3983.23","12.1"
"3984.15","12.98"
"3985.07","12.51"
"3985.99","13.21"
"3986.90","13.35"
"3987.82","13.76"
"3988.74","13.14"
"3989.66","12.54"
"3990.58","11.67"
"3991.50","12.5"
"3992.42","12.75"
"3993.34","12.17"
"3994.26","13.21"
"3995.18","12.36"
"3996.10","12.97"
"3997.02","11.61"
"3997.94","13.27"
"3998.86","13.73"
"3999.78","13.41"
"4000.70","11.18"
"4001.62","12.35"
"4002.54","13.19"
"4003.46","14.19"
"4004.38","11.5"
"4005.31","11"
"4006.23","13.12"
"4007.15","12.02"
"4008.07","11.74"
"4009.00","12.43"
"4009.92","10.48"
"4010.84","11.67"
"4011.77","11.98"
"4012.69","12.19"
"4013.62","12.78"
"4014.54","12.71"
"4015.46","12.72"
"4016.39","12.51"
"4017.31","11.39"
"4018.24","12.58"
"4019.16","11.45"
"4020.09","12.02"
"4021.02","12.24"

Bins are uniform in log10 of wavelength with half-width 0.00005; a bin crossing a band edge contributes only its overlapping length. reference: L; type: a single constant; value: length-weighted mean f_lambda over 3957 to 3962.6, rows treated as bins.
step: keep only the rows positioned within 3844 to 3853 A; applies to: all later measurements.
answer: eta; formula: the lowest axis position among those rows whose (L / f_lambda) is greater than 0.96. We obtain 3846.24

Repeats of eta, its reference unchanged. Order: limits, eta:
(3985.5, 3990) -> 3989.66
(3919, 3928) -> 3921.35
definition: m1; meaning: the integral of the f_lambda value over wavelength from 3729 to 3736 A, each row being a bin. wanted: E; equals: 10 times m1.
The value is 1098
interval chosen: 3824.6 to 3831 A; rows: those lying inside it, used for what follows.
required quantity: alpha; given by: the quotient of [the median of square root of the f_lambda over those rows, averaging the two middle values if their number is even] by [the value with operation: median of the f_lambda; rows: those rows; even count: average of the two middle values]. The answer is 0.280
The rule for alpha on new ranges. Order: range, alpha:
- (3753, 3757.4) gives 0.261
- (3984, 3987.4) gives 0.276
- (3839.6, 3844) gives 0.279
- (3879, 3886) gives 0.271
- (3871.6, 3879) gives 0.264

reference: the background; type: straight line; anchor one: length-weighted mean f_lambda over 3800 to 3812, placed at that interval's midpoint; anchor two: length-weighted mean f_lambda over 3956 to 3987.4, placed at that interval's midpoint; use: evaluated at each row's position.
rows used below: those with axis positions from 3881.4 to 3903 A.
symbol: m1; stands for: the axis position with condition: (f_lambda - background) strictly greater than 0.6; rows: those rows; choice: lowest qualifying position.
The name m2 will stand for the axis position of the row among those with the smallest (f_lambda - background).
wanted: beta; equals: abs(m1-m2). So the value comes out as 16.1 A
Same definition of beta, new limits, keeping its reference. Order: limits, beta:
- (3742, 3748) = 4.3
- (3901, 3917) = 2.7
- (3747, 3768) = 0.9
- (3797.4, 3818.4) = 3.5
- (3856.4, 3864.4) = 1.8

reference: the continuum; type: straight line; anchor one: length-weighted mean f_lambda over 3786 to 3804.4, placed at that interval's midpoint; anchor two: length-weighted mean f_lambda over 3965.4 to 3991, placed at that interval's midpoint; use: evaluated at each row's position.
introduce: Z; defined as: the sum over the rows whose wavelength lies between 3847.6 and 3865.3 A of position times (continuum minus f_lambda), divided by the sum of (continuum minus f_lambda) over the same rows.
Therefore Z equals 3858.1 A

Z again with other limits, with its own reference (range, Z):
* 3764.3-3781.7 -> 3771.3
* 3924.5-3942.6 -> 3931.9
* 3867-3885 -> 3870.9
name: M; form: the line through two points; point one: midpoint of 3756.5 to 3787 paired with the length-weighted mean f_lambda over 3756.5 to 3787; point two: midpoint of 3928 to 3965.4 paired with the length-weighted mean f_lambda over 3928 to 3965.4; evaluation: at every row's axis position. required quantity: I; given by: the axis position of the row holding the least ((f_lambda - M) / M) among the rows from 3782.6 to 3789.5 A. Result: 3784.74 A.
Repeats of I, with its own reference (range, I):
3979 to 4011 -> 4009.92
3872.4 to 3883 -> 3876.46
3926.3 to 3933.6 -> 3930.39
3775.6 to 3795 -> 3791.72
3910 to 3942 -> 3930.39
